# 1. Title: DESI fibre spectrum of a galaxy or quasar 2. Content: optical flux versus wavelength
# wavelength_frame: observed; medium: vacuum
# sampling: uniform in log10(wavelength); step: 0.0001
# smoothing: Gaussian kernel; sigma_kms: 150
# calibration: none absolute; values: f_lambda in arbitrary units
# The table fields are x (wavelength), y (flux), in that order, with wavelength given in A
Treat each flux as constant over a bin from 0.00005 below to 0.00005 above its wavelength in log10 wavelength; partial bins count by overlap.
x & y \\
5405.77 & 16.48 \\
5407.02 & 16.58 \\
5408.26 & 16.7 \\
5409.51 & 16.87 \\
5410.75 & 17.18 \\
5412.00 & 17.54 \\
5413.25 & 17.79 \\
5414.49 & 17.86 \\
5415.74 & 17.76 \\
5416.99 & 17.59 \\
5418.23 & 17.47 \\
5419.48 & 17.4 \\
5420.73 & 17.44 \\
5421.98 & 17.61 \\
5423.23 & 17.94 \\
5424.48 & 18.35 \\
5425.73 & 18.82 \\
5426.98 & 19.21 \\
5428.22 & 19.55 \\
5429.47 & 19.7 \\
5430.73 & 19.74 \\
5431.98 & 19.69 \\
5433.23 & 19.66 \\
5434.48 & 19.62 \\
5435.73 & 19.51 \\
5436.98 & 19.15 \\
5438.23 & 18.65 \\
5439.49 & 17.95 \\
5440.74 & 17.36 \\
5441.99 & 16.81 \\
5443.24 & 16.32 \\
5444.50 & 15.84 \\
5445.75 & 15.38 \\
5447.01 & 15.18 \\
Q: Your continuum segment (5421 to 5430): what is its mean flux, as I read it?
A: 18.7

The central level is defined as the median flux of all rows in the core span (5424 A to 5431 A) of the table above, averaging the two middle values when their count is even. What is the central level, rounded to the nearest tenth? 19.4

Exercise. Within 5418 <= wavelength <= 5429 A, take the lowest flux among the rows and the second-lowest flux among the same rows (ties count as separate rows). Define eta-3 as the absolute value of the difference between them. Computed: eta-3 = 0.0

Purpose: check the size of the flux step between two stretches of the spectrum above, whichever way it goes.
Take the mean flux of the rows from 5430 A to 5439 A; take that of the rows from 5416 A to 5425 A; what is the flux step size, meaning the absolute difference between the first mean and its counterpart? 1.7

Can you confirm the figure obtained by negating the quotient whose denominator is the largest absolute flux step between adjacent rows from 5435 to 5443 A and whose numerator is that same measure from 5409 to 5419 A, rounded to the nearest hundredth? -0.51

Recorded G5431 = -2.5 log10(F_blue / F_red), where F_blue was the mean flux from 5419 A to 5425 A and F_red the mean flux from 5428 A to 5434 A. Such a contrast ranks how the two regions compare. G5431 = 0.112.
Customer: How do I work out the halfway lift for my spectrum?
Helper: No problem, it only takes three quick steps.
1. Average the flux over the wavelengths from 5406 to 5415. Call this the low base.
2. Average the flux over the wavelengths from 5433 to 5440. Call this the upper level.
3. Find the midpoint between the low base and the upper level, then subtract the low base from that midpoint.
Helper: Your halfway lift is 0.9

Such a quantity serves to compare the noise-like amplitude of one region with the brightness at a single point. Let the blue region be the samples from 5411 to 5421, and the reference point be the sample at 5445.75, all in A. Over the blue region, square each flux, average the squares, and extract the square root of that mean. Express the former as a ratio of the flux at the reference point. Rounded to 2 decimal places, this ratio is 1.14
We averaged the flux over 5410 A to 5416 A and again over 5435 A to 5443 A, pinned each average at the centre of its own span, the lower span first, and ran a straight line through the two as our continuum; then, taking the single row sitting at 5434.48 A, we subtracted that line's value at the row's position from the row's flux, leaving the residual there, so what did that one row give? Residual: 1.5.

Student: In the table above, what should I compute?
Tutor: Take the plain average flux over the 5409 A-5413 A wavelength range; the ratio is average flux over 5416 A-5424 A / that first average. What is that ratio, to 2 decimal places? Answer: 1.02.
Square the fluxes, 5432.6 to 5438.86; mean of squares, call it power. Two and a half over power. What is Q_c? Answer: 0.0067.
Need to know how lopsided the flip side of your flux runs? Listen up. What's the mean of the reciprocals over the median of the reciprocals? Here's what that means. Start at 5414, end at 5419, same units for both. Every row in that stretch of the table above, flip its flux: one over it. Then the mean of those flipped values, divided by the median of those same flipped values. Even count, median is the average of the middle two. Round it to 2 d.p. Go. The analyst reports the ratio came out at 1.00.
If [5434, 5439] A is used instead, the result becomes 1.01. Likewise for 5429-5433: 1.00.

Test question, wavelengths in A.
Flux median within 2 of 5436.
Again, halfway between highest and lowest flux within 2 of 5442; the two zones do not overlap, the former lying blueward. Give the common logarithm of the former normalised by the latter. 0.064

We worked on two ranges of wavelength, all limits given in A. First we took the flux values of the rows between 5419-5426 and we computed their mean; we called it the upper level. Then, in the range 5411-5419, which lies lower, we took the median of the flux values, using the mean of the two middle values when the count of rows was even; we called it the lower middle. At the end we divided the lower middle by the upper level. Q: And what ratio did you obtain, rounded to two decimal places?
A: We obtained 0.99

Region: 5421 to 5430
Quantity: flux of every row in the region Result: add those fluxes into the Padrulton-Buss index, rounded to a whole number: 131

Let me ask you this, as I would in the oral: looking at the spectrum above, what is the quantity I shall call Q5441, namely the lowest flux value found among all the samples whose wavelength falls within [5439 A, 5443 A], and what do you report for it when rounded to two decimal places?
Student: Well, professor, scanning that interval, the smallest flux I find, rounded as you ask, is 16.81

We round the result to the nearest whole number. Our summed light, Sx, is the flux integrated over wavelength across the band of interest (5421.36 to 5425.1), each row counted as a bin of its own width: 67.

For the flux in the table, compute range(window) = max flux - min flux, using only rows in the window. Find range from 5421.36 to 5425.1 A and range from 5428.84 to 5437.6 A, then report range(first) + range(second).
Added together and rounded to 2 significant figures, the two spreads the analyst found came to 1.3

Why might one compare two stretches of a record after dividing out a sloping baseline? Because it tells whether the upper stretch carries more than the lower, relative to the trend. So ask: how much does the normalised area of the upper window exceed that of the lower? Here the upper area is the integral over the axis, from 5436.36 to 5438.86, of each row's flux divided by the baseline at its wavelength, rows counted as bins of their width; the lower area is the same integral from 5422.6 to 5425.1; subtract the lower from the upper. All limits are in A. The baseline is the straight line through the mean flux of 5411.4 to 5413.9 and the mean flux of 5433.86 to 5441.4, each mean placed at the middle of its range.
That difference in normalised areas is 0.03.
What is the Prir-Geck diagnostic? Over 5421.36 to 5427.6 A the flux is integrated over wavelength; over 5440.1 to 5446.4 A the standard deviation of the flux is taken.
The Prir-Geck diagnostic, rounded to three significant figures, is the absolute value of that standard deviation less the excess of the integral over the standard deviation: 113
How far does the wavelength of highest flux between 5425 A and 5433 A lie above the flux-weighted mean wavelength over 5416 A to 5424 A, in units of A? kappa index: 10.6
